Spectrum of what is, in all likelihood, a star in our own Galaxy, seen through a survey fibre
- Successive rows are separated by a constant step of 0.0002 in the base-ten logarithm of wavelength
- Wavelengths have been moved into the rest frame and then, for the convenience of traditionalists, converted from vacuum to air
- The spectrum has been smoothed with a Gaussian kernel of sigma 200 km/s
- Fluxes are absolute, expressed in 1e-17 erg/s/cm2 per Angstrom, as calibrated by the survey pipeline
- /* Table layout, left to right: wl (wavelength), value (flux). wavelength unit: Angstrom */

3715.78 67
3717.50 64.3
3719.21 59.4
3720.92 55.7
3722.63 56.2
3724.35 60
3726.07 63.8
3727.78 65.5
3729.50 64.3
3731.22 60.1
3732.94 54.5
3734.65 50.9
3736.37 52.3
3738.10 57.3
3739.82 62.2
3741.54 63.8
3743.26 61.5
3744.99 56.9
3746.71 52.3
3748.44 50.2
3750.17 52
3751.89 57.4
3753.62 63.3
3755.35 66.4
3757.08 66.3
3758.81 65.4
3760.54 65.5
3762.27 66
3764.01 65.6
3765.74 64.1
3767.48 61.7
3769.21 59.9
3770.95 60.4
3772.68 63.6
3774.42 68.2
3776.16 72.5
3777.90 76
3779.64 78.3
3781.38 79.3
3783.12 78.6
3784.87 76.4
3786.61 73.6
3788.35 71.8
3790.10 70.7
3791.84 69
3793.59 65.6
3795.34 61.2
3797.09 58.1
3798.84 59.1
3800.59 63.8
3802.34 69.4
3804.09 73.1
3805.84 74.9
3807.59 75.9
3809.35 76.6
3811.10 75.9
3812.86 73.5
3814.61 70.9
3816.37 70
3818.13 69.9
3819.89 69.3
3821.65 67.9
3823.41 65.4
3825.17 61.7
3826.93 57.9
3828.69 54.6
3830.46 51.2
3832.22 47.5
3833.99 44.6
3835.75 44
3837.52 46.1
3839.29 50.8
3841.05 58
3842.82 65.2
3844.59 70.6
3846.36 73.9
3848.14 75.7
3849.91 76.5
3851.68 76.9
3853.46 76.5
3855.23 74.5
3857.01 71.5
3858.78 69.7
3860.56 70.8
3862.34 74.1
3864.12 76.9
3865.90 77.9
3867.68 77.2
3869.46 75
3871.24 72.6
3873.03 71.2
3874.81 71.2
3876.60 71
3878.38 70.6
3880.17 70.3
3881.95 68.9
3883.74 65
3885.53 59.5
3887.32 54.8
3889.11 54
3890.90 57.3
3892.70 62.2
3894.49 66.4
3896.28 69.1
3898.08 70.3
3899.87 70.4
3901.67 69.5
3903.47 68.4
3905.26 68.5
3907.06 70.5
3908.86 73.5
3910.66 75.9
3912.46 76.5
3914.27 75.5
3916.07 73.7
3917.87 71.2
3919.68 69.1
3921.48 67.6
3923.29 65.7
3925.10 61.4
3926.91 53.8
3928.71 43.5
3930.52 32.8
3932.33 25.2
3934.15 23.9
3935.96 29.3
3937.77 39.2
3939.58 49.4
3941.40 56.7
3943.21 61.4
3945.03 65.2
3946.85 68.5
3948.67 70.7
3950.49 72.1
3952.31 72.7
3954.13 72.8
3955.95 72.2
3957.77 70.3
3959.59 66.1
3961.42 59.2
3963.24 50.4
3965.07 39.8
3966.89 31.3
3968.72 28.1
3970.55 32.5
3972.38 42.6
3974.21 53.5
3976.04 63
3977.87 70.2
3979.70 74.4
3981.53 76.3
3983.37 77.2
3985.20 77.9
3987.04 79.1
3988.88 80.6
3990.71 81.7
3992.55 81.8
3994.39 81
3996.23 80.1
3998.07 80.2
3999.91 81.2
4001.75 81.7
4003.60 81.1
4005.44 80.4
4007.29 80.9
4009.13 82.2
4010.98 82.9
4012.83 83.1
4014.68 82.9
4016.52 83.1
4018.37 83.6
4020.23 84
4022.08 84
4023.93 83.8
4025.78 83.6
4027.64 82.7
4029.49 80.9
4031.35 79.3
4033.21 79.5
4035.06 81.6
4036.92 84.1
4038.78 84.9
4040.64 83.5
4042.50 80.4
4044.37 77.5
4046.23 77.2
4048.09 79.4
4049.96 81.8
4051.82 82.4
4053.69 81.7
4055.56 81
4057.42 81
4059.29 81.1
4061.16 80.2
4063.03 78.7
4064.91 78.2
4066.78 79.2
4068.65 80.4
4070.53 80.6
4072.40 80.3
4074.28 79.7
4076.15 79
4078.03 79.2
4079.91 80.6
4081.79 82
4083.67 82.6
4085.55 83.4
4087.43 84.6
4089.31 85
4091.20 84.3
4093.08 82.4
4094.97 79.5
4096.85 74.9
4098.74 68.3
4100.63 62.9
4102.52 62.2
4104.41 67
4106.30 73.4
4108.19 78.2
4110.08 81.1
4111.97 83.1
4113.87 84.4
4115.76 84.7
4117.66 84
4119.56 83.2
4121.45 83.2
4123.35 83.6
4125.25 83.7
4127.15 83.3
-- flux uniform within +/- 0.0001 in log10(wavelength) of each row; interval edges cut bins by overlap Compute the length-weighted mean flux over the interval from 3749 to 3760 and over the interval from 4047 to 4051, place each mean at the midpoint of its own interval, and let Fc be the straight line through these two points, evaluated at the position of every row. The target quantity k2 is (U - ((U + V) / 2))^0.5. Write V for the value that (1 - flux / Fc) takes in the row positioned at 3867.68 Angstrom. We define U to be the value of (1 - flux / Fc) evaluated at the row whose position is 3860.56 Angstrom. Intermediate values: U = -0.03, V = -0.120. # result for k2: 0.21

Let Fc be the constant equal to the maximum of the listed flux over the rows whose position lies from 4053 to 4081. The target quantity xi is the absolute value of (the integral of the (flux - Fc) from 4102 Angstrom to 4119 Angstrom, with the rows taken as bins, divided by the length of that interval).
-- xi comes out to 4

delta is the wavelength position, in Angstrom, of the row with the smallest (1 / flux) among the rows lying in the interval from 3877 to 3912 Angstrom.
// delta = 3910.66 Angstrom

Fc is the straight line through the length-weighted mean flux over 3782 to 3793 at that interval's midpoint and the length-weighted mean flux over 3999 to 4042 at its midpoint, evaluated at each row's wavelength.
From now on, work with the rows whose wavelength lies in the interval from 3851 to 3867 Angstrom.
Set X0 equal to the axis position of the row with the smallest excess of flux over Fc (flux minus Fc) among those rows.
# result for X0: 3858.78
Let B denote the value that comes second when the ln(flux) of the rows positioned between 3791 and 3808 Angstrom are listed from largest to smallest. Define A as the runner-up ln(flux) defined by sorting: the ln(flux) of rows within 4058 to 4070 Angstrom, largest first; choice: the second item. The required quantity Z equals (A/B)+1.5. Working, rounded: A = 4.39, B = 4.32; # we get 2.52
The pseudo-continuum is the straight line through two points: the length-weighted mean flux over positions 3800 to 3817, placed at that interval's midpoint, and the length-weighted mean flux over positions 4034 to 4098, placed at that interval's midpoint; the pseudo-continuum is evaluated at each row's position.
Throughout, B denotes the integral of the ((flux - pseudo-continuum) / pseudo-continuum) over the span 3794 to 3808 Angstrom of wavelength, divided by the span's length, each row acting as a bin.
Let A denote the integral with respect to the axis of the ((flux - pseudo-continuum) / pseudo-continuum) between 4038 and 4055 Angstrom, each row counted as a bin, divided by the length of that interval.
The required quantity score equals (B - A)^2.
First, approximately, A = 0.008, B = -0.08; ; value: 0.008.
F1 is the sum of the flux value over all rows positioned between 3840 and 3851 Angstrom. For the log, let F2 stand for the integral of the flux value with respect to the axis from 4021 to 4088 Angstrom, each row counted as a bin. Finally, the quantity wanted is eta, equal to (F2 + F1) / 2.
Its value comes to 2927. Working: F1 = 420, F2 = 5434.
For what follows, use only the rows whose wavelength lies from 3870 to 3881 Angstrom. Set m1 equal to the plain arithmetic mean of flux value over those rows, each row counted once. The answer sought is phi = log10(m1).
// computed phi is 1.85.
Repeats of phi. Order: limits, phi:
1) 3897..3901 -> 1.85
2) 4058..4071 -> 1.90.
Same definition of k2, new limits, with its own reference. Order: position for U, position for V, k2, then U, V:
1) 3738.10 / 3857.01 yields 0.23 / 0.05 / -0.048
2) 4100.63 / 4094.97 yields 0.32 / 0.25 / 0.049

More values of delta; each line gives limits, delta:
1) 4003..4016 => 4012.83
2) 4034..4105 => 4089.31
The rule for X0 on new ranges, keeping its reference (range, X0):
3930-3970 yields 3934.15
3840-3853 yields 3841.05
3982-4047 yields 4046.23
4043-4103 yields 4102.52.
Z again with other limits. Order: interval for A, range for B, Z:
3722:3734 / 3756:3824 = 2.45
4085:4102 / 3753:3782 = 2.52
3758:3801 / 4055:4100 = 2.48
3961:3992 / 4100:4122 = 2.49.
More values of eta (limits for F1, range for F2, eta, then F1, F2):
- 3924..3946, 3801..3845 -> 1664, 542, 2786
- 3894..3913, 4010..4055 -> 2234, 779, 3689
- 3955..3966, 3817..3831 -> 617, 358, 877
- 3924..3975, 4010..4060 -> 2770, 1445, 4095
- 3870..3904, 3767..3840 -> 3030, 1263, 4797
